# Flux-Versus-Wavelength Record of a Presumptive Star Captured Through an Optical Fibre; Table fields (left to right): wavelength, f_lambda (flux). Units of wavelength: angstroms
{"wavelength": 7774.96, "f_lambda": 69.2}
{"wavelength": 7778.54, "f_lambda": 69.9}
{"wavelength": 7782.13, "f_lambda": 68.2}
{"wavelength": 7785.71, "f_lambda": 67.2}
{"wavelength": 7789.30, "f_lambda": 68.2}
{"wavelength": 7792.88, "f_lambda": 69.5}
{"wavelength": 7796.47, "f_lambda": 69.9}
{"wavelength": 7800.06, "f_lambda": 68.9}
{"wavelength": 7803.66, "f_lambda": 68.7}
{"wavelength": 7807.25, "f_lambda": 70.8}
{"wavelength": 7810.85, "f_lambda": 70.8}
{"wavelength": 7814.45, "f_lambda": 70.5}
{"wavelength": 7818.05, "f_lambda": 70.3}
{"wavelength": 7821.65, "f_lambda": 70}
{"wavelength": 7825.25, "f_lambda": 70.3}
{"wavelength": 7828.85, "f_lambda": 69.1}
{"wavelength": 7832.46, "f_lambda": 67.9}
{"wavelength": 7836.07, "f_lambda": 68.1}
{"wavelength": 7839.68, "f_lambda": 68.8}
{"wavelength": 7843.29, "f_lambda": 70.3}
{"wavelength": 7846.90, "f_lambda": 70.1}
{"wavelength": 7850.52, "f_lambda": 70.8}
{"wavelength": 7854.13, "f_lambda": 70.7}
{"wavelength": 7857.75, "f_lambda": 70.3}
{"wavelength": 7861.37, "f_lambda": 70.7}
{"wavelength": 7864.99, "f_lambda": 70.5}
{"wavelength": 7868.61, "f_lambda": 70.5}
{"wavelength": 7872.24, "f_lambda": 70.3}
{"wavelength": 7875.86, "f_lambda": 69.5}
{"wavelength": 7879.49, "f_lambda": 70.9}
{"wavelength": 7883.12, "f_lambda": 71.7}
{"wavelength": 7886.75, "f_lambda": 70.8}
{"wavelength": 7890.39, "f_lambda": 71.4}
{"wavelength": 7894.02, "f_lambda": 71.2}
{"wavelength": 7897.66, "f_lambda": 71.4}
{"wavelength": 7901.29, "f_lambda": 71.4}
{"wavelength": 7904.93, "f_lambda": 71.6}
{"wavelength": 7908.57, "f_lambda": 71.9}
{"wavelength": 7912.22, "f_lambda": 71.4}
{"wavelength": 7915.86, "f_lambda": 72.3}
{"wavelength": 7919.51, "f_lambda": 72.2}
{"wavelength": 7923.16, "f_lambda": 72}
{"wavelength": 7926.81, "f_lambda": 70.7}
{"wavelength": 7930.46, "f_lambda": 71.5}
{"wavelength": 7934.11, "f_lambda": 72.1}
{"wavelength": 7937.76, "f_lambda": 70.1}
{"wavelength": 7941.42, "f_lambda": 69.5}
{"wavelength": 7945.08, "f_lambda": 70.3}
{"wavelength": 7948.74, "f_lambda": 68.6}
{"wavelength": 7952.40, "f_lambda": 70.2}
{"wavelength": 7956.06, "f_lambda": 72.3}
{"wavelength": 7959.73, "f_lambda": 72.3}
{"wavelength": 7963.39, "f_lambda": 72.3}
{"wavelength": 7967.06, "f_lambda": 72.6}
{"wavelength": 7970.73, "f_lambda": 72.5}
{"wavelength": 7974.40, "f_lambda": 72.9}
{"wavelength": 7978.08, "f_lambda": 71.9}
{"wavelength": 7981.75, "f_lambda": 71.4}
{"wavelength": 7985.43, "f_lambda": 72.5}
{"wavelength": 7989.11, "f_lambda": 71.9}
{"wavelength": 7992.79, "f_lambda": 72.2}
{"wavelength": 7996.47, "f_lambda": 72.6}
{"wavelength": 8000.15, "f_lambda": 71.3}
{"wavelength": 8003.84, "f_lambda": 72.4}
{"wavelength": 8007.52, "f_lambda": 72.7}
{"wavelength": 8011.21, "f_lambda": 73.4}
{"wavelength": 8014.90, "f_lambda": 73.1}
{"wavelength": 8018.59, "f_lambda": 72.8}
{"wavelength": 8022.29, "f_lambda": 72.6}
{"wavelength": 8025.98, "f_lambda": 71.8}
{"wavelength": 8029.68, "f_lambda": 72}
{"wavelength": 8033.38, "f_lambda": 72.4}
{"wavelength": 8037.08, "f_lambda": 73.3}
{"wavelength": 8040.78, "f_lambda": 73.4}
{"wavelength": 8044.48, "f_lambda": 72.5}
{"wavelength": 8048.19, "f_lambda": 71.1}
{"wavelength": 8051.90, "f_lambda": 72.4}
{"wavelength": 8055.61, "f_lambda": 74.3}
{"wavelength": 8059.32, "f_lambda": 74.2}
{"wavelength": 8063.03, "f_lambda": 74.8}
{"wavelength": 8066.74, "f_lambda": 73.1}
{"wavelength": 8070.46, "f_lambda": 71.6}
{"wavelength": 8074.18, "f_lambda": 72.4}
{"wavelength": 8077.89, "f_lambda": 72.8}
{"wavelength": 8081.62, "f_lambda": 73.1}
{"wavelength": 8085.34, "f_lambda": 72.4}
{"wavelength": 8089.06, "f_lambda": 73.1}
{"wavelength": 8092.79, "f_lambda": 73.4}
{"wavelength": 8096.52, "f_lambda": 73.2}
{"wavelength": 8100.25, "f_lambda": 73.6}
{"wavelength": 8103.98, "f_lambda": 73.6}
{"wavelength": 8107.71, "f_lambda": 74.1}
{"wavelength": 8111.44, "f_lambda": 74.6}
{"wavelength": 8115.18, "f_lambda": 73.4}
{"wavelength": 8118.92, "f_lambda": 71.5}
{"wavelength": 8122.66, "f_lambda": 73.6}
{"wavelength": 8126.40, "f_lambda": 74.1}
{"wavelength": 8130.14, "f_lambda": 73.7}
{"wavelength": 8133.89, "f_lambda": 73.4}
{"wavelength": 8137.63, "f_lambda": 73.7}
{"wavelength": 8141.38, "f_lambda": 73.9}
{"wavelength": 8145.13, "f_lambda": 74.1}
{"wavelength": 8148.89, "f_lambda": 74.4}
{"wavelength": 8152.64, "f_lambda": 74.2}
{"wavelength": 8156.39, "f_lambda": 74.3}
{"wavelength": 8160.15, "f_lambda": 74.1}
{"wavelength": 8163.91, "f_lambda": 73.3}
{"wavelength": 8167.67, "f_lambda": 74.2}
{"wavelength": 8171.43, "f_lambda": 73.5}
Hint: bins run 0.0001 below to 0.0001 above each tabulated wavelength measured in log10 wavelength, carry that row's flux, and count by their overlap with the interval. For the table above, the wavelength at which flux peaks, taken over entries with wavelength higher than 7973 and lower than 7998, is 7974.40 angstroms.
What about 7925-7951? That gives 7934.11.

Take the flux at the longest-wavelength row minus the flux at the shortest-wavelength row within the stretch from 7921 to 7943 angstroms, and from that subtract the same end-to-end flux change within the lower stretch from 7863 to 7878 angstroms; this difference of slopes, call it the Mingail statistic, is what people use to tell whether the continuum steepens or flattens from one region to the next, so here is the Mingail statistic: -1.5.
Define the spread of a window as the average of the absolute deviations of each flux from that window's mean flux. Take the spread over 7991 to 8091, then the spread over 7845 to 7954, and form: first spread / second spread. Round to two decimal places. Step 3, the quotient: 0.90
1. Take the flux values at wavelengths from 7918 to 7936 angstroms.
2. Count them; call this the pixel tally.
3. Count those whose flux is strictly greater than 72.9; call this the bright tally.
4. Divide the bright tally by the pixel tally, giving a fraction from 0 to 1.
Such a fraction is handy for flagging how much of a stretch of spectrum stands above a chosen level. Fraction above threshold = 0.00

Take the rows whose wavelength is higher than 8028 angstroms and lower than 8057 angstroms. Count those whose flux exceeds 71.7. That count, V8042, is 7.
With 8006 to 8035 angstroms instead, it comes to 8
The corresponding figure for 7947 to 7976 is 6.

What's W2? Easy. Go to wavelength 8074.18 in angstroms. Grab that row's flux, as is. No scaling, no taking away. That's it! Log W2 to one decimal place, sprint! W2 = 72.4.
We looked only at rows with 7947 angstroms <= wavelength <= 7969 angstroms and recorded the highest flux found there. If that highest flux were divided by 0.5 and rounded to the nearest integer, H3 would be 145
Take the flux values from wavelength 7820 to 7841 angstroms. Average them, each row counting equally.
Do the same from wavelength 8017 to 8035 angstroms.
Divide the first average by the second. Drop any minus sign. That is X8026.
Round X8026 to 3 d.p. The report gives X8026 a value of 0.955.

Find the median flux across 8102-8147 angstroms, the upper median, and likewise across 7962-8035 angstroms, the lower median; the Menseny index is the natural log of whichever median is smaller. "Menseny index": 4.283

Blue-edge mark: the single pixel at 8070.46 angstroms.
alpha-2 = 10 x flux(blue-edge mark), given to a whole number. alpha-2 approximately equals 716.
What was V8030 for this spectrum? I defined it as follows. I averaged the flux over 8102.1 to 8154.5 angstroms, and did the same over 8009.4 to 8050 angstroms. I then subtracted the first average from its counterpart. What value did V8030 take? -1.2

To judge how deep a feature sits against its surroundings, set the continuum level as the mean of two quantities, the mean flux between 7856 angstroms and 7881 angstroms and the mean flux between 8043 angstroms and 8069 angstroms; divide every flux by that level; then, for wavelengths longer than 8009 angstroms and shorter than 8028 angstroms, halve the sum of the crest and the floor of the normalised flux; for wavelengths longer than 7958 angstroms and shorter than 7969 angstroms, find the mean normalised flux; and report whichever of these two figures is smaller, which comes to 1.01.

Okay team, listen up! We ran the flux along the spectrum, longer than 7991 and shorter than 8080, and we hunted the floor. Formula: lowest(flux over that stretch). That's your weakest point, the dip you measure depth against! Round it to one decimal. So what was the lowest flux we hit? 71.1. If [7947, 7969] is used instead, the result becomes 68.6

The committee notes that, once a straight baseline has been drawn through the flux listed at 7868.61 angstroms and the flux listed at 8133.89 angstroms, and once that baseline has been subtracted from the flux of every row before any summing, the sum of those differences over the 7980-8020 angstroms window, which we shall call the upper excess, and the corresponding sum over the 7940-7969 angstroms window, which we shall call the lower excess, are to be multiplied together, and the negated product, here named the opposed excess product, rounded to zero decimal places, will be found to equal 17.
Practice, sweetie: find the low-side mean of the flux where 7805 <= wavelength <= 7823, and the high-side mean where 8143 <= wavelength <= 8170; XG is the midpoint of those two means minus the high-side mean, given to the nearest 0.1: -1.8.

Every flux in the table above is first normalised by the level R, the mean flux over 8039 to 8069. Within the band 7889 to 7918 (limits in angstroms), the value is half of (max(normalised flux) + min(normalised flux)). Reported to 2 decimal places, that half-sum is 0.98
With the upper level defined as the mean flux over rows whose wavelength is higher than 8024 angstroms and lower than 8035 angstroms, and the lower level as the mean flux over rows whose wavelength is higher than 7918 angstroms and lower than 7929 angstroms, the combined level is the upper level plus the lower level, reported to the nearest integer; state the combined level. 144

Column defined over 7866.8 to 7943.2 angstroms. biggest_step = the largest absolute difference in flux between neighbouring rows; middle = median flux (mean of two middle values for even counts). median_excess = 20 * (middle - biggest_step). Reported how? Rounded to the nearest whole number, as 1388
